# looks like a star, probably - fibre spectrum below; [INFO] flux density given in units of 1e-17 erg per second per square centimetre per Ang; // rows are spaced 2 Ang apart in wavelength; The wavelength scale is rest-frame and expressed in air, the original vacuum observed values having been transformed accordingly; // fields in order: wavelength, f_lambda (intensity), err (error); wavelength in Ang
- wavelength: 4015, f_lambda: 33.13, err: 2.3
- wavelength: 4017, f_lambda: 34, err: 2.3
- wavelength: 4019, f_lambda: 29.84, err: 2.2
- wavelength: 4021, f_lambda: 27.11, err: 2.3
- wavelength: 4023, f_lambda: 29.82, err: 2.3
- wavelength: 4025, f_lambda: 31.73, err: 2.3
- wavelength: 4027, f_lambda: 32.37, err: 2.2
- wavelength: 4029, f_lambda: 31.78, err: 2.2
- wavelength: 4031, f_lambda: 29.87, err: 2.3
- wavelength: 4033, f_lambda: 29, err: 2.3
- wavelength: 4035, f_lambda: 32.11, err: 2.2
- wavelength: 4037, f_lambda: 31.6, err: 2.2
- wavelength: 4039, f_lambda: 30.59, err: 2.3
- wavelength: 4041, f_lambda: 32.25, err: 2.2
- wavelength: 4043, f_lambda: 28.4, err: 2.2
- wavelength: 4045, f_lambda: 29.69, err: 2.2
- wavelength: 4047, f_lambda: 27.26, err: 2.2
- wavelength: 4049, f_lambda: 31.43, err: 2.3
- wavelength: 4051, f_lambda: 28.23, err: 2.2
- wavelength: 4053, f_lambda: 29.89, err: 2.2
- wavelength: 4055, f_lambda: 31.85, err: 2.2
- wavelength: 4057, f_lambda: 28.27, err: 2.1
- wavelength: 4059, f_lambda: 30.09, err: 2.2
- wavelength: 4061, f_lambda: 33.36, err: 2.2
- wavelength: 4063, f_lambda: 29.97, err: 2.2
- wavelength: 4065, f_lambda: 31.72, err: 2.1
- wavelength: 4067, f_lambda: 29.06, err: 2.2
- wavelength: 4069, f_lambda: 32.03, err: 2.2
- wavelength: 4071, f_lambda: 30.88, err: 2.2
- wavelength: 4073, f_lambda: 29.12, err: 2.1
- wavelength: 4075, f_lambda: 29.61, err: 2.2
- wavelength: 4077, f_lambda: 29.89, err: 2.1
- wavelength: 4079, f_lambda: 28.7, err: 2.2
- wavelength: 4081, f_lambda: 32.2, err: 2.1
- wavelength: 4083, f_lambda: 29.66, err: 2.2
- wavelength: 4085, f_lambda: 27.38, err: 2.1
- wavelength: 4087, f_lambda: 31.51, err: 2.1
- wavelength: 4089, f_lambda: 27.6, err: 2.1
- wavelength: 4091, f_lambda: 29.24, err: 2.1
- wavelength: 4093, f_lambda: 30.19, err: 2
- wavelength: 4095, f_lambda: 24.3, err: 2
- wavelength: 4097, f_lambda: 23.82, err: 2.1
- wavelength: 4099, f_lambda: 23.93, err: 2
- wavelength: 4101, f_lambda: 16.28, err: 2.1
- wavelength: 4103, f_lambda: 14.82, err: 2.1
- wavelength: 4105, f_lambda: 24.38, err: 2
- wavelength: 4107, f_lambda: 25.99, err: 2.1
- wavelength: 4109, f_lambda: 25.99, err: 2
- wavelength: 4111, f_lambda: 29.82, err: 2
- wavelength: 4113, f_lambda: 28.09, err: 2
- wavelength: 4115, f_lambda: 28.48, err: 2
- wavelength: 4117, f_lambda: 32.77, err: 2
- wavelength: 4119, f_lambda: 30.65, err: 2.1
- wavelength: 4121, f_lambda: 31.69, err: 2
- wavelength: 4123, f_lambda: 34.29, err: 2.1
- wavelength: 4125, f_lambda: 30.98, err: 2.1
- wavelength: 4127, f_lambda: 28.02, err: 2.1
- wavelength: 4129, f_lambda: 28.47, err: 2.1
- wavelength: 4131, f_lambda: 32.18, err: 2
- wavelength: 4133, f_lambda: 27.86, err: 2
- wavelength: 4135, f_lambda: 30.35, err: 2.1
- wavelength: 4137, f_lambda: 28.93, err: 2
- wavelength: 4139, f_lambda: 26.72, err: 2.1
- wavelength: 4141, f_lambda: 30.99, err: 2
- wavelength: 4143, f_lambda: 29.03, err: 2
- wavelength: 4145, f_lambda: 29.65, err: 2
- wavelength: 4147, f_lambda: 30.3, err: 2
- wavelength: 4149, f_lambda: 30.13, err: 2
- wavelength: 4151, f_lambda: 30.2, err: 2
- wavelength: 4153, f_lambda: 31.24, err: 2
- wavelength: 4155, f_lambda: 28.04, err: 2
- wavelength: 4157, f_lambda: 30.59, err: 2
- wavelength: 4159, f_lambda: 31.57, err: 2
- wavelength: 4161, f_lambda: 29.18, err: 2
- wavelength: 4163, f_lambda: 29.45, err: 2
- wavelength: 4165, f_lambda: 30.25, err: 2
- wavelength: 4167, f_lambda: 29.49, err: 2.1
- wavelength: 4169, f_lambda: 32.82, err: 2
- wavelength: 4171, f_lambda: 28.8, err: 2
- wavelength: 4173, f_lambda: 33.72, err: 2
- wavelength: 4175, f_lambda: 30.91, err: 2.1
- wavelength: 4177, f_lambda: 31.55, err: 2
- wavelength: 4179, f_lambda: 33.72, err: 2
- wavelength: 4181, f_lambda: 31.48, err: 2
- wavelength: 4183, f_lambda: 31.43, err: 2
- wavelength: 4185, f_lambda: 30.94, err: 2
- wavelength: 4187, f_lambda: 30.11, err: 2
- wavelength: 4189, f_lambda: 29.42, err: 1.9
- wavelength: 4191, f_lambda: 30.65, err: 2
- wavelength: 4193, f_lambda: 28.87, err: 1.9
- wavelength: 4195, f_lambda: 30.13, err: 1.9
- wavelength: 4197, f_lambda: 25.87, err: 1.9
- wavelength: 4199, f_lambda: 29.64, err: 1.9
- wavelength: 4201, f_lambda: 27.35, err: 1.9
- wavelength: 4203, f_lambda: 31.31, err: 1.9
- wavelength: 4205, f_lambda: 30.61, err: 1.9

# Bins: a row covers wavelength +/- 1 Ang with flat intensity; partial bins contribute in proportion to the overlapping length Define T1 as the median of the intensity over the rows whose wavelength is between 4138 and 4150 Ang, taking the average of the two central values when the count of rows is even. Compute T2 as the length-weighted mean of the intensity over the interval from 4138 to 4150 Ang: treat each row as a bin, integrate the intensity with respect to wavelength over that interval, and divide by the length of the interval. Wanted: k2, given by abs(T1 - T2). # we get 0.42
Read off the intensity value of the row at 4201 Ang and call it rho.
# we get 27.35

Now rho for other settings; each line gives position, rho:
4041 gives 32.25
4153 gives 31.24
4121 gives 31.69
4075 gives 29.61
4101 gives 16.28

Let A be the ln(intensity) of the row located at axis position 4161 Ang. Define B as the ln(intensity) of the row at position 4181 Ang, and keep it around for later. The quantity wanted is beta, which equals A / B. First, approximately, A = 3.37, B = 3.45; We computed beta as 0.978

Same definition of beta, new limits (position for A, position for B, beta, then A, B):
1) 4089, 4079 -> 0.988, 3.32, 3.36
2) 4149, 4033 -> 1.011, 3.41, 3.37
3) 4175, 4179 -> 0.975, 3.43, 3.52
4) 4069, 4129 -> 1.035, 3.47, 3.35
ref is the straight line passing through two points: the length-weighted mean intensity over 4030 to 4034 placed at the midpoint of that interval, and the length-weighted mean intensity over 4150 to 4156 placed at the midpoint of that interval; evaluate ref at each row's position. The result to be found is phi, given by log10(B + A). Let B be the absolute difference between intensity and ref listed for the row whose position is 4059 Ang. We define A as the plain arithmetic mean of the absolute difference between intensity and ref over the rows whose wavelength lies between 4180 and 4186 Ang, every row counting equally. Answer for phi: 0.3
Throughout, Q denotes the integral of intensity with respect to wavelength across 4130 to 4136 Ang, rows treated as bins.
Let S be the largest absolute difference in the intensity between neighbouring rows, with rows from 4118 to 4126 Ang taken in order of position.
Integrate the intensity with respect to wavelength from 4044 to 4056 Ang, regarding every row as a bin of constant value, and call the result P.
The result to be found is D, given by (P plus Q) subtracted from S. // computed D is -534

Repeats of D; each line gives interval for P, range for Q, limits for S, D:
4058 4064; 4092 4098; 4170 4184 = -339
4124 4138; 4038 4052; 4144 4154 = -828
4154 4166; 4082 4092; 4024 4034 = -647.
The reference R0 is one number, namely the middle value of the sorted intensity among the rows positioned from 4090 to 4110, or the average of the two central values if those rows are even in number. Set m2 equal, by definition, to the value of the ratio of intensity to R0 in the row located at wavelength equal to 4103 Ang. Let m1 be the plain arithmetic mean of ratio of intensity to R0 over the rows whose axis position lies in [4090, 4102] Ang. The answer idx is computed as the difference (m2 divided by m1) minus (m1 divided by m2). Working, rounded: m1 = 1.01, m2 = 0.61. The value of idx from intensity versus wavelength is -1.1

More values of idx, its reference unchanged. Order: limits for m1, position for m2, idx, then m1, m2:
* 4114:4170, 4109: -0.3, 1.24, 1.07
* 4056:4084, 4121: 0.1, 1.25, 1.30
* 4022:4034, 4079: -0.1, 1.26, 1.18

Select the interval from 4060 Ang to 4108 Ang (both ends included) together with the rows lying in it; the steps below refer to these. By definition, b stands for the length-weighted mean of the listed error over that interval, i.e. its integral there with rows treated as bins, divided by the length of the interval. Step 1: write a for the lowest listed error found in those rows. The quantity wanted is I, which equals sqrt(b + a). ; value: 2.03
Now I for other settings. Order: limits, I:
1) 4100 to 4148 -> 2.01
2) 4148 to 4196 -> 1.97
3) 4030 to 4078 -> 2.07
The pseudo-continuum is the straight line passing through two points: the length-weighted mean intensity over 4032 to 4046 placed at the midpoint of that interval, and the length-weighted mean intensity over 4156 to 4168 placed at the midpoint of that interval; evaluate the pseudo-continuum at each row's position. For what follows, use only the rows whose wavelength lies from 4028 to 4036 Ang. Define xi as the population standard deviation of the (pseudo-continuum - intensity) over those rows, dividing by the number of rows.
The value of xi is 1.30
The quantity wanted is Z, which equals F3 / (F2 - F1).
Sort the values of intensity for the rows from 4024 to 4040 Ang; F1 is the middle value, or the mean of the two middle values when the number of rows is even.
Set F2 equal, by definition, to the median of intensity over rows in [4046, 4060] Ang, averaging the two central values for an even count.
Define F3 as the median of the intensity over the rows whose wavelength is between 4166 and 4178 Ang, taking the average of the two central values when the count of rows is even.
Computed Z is -18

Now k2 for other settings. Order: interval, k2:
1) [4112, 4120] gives 0.43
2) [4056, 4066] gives 0.59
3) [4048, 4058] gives 0.04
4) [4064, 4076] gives 0.16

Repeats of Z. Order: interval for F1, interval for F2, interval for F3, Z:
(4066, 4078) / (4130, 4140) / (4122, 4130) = -36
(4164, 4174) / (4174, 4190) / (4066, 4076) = 32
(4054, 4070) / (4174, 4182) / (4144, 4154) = 50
